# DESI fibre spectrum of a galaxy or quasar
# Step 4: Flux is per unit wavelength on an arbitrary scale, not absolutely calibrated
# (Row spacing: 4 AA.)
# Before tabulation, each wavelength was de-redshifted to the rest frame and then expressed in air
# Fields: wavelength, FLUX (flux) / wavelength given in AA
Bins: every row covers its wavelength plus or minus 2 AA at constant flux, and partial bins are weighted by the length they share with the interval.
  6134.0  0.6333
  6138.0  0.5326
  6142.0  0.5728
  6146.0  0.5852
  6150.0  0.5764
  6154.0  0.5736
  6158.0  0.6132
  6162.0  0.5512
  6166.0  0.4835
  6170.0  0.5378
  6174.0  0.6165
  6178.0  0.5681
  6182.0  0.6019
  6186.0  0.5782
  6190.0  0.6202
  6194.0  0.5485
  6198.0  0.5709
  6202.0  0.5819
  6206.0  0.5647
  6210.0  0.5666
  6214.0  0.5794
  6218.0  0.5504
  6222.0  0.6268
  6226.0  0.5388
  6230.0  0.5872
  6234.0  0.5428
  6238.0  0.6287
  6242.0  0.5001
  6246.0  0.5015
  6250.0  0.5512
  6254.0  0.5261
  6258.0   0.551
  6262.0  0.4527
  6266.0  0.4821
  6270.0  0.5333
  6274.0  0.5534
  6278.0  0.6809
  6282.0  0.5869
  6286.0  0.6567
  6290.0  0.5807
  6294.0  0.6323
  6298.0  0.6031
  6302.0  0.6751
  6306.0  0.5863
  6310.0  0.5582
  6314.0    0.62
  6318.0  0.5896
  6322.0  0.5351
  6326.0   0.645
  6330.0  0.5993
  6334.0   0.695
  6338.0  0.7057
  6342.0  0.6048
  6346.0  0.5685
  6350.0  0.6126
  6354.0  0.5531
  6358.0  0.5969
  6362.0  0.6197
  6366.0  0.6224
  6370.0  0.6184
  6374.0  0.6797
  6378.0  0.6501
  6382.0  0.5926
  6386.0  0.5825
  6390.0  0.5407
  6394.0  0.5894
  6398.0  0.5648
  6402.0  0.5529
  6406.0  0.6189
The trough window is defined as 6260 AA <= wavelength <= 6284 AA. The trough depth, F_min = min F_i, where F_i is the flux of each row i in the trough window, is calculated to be 0.4527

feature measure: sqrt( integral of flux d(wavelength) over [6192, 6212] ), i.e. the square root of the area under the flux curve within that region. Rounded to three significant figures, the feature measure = 3.37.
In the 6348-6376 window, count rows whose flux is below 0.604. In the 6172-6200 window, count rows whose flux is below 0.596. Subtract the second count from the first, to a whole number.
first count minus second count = -2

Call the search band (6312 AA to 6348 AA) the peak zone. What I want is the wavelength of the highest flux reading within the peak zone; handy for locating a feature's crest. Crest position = 6338.0 AA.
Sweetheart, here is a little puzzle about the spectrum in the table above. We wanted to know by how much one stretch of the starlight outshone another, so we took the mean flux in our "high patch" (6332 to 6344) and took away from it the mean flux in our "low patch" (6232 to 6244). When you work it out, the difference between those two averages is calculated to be 0.111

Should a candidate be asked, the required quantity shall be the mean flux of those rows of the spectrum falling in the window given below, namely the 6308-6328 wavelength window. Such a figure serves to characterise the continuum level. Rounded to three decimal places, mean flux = 0.590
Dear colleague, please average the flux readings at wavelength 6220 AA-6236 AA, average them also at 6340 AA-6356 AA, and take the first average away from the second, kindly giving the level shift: 0.01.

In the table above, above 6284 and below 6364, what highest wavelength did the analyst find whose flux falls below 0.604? 6358.0 AA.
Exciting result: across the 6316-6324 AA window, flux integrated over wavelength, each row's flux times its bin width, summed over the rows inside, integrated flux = 4.5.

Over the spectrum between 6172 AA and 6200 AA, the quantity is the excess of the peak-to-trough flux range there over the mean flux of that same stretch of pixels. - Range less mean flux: -0.51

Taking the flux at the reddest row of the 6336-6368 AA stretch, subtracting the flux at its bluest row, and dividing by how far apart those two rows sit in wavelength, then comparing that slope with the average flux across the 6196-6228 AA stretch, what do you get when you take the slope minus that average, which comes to -0.575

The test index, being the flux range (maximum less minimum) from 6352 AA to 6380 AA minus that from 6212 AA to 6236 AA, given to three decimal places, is 0.039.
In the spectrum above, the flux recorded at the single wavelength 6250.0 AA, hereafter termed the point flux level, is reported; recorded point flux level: 0.5512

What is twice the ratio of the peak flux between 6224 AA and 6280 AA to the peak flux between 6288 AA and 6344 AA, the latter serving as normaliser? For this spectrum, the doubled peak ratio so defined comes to 1.93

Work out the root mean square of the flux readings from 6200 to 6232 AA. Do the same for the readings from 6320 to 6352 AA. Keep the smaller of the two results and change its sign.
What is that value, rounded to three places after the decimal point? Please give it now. -0.575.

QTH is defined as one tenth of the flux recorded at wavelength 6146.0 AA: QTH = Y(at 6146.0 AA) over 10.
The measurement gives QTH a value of 0.0585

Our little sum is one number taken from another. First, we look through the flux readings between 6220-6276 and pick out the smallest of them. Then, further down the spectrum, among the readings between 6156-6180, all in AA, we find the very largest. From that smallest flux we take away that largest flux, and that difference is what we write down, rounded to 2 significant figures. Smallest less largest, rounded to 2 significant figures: -0.16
